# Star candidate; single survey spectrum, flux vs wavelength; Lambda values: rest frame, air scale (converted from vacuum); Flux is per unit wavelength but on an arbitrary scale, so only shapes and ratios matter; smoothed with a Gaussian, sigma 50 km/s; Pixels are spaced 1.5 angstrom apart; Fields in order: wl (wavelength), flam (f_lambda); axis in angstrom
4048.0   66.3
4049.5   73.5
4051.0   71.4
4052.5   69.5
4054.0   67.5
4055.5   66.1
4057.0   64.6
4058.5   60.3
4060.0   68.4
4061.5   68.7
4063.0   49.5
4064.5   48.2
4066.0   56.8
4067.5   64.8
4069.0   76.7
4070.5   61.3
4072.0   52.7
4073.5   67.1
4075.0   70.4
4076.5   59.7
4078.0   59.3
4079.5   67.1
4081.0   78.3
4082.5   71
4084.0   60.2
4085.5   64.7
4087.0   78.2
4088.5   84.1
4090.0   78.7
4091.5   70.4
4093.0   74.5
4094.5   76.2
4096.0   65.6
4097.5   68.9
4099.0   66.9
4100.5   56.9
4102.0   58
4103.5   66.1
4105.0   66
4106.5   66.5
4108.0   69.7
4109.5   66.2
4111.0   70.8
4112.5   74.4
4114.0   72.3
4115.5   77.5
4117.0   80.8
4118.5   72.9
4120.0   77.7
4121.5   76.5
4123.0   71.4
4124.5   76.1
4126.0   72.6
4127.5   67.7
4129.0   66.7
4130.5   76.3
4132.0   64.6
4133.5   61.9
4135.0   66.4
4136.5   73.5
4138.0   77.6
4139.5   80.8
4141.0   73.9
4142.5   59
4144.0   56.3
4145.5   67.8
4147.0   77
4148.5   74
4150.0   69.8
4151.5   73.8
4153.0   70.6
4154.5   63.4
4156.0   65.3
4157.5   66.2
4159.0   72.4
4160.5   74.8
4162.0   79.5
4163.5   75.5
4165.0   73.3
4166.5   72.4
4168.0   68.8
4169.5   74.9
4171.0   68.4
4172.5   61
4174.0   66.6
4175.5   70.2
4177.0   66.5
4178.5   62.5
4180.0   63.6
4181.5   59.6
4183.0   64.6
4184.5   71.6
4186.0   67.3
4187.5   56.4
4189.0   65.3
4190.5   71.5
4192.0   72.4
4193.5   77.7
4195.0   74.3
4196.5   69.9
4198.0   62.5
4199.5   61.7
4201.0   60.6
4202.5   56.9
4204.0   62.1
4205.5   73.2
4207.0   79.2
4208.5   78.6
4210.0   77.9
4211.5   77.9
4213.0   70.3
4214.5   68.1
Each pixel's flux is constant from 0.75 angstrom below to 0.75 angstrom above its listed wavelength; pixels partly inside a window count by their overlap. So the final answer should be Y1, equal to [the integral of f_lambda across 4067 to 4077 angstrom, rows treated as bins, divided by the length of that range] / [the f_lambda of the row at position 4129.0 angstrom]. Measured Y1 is 0.97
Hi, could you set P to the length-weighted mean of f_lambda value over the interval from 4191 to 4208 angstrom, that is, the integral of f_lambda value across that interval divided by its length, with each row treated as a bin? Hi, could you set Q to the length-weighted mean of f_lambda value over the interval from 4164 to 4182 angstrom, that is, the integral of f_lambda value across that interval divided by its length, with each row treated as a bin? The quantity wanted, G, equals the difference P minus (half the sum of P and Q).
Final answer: 0.4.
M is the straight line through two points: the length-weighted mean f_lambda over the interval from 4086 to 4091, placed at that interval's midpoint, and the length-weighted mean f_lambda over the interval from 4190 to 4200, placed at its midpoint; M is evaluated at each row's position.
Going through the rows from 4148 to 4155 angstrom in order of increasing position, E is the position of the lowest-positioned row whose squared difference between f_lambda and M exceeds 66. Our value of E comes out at 4154.5 angstrom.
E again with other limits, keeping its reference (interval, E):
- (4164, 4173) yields 4172.5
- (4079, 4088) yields 4079.5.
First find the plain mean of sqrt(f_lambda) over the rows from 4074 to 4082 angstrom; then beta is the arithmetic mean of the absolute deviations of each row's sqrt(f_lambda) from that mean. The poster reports 0.37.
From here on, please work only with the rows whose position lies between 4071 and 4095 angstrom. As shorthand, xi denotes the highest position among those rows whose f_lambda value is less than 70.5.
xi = 4091.5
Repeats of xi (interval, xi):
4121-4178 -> 4177.0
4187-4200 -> 4199.5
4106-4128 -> 4127.5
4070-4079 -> 4078.0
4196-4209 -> 4204.0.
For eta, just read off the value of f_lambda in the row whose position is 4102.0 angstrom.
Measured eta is 58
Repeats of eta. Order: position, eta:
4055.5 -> 66.1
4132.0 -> 64.6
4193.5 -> 77.7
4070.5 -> 61.3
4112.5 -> 74.4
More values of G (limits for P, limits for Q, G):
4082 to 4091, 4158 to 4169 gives -0.4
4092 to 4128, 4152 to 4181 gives 0.7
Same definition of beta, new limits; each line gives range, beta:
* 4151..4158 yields 0.21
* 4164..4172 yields 0.14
